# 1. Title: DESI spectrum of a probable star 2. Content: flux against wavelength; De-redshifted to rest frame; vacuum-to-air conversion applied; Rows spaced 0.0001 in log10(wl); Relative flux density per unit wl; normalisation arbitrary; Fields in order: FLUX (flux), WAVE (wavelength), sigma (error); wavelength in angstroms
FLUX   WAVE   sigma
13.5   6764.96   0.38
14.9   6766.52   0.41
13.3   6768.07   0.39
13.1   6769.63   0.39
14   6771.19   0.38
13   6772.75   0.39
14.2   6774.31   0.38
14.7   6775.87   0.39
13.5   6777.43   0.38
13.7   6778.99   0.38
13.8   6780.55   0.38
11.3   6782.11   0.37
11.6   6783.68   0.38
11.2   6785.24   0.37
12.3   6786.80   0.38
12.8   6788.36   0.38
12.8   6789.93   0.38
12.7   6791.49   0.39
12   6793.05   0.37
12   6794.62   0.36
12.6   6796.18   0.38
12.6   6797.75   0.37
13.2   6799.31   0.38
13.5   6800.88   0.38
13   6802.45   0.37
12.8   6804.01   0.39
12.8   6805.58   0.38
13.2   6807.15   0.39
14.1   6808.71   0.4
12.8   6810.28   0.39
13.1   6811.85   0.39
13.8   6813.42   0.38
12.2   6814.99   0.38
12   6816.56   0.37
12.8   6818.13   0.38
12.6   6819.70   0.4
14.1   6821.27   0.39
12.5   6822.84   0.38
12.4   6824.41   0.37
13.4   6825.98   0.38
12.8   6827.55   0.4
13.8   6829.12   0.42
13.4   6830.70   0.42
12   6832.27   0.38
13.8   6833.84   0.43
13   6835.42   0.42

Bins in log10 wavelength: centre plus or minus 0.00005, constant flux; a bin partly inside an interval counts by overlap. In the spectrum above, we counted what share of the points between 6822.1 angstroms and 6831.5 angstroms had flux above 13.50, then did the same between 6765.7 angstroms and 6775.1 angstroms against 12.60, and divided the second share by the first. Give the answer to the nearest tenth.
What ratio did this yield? 6.0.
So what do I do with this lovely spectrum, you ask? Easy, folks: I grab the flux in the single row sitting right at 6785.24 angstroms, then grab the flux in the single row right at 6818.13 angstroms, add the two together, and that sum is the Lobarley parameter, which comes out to 24.0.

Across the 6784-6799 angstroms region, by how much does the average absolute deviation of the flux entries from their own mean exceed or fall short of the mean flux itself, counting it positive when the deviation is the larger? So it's -11.9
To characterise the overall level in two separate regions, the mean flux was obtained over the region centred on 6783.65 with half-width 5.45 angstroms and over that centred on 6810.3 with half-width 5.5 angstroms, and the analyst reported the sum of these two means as 25.5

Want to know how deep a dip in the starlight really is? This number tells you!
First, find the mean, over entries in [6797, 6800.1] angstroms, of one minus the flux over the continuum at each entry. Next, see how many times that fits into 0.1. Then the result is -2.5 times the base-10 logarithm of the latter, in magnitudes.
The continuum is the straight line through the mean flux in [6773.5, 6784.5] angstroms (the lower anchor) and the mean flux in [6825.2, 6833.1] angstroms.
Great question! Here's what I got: -1.7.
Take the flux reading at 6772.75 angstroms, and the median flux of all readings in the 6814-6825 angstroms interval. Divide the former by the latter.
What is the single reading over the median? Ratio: 1.04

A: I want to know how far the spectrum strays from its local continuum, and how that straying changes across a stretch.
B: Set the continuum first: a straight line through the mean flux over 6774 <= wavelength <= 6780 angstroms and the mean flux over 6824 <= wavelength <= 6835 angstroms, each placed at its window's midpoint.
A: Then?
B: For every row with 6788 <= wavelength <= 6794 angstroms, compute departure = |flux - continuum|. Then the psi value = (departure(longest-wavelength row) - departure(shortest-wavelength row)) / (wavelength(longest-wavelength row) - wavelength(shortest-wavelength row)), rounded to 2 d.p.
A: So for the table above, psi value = 0.15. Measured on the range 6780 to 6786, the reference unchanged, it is 0.54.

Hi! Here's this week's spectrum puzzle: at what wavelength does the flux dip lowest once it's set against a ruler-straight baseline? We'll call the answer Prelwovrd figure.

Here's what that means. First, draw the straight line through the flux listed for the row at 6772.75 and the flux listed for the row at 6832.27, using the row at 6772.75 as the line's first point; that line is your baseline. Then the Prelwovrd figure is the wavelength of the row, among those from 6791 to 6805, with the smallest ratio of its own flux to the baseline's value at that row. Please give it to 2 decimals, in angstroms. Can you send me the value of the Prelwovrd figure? 6793.05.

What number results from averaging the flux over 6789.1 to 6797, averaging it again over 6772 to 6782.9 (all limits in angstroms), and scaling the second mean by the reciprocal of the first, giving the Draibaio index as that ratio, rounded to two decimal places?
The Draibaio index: 1.08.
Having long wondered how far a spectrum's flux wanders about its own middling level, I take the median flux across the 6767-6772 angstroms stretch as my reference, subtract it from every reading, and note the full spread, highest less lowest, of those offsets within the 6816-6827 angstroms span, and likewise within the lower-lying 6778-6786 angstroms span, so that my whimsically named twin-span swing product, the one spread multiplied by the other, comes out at 5.5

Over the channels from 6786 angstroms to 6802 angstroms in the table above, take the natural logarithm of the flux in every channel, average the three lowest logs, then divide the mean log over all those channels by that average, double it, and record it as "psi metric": 2.035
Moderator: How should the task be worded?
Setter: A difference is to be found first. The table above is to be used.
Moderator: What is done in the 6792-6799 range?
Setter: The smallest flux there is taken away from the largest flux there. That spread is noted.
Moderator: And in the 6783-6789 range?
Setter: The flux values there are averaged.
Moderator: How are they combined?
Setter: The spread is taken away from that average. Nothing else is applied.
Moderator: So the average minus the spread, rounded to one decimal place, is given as 11.4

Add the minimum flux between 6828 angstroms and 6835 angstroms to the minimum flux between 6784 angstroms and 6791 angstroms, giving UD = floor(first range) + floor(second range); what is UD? 23.2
